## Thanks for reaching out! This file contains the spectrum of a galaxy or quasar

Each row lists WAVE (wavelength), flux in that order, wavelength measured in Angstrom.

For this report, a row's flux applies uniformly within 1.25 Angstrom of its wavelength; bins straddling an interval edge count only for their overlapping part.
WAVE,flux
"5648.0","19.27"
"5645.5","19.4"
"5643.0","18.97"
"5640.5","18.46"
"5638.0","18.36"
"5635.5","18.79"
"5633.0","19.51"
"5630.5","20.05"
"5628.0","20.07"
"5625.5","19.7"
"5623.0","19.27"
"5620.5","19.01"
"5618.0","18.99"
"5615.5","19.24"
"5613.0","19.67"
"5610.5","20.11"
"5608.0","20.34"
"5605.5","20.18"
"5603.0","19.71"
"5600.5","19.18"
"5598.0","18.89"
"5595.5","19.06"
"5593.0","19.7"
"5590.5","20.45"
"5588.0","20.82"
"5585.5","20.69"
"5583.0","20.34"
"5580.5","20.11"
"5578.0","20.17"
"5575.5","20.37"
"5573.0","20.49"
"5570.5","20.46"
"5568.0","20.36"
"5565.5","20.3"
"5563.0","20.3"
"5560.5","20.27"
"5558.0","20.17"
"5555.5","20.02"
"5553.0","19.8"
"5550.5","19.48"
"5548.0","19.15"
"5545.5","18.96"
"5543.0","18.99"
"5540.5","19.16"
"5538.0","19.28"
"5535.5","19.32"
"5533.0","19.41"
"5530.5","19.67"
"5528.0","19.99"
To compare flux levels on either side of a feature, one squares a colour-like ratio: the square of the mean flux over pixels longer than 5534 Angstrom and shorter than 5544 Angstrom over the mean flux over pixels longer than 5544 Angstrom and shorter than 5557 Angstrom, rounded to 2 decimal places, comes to 0.97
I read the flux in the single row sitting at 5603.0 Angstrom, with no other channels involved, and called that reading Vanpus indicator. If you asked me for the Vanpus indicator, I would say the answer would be 19.71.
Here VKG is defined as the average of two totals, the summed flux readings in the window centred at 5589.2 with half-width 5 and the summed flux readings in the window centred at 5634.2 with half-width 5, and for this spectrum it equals 79.2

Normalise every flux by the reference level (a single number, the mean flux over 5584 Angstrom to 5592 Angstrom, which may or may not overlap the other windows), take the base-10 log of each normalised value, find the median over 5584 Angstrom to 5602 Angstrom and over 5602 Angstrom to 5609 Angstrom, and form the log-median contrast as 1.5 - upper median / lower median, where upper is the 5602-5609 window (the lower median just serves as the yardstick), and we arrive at 1.0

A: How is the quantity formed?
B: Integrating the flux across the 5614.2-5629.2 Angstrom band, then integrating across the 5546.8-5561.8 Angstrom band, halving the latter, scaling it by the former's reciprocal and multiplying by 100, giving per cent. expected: 51.1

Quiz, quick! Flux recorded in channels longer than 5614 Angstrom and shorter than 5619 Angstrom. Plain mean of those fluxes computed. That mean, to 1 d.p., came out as 19.1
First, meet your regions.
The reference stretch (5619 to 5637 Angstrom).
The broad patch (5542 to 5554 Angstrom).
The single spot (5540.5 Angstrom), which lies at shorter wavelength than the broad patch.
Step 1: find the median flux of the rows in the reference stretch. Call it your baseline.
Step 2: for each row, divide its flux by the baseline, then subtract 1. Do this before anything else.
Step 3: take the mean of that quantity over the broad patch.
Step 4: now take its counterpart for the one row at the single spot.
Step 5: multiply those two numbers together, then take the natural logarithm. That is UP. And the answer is -8.4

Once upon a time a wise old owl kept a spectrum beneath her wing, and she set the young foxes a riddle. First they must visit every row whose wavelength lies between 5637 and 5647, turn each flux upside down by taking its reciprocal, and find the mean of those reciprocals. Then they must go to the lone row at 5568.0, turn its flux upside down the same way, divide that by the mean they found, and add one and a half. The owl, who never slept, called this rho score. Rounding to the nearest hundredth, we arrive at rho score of 2.42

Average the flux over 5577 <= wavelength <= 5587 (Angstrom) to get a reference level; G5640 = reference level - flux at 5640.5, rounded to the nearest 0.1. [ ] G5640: 1.9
